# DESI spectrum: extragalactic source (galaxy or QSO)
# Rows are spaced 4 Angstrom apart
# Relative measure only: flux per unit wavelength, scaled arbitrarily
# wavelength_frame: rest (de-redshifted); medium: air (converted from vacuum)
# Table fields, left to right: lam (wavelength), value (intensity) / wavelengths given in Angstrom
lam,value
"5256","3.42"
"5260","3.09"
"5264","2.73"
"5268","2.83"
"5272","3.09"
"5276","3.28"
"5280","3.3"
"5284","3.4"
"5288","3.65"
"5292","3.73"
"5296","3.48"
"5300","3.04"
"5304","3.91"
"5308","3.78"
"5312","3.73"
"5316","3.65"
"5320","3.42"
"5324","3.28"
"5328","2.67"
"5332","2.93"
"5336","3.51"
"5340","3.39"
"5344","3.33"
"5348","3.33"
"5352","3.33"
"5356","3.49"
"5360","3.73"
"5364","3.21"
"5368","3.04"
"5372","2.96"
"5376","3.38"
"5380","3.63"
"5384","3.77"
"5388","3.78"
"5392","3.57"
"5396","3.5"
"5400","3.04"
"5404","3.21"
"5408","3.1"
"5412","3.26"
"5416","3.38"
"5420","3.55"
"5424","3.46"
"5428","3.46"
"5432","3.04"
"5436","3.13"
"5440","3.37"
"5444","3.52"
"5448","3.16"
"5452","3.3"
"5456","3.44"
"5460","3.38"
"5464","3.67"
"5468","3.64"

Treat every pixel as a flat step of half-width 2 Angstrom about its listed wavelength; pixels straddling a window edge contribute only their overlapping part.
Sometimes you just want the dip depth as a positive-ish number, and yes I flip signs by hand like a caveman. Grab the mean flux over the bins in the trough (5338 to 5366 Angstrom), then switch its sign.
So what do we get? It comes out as -3.401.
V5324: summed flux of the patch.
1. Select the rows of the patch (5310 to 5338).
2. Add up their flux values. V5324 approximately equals 23.19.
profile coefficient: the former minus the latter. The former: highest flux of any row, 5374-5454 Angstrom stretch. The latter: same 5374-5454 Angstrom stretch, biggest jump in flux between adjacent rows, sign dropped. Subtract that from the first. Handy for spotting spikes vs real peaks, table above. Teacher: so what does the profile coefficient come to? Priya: 3.32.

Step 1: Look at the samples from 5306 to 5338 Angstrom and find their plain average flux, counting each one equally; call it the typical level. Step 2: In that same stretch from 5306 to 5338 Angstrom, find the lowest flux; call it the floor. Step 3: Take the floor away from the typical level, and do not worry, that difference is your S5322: 0.70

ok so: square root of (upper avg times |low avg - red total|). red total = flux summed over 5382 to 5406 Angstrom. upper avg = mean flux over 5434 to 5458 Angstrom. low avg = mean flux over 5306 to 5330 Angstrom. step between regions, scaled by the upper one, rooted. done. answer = 7.61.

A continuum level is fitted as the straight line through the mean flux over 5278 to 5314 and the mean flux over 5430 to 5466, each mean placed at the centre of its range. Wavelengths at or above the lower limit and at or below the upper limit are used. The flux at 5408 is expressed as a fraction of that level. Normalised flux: 0.91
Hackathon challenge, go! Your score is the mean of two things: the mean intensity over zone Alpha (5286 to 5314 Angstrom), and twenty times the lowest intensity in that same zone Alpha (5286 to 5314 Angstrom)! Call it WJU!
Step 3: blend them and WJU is 32.2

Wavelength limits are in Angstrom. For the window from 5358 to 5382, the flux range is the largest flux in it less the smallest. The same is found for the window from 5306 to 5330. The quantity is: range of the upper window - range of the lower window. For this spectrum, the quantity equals -0.34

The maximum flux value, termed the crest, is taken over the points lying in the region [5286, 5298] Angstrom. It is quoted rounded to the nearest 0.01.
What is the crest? 3.73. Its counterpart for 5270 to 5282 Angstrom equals 3.30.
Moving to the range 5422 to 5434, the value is 3.46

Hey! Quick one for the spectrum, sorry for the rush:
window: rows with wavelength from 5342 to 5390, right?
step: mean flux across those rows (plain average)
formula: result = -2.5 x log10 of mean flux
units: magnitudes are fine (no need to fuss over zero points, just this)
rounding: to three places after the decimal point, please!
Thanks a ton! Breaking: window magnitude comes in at -1.333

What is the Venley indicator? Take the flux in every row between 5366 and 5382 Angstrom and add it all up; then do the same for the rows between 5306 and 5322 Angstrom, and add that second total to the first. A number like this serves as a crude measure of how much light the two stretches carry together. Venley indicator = 27.6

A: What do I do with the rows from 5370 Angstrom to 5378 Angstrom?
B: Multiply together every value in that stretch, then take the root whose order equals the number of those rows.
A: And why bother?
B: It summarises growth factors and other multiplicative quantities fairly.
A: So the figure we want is 3.16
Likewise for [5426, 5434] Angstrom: 3.24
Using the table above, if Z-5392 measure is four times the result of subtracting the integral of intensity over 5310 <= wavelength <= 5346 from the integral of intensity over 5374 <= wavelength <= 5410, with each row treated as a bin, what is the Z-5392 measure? 17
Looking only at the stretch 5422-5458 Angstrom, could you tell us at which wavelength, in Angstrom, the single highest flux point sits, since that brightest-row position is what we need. 5444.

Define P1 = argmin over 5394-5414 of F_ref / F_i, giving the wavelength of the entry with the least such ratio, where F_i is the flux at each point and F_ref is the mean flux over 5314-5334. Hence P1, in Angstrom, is 5396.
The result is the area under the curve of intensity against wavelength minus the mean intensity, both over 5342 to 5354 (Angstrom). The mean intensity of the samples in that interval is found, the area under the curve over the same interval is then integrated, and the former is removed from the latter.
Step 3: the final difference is 36.6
